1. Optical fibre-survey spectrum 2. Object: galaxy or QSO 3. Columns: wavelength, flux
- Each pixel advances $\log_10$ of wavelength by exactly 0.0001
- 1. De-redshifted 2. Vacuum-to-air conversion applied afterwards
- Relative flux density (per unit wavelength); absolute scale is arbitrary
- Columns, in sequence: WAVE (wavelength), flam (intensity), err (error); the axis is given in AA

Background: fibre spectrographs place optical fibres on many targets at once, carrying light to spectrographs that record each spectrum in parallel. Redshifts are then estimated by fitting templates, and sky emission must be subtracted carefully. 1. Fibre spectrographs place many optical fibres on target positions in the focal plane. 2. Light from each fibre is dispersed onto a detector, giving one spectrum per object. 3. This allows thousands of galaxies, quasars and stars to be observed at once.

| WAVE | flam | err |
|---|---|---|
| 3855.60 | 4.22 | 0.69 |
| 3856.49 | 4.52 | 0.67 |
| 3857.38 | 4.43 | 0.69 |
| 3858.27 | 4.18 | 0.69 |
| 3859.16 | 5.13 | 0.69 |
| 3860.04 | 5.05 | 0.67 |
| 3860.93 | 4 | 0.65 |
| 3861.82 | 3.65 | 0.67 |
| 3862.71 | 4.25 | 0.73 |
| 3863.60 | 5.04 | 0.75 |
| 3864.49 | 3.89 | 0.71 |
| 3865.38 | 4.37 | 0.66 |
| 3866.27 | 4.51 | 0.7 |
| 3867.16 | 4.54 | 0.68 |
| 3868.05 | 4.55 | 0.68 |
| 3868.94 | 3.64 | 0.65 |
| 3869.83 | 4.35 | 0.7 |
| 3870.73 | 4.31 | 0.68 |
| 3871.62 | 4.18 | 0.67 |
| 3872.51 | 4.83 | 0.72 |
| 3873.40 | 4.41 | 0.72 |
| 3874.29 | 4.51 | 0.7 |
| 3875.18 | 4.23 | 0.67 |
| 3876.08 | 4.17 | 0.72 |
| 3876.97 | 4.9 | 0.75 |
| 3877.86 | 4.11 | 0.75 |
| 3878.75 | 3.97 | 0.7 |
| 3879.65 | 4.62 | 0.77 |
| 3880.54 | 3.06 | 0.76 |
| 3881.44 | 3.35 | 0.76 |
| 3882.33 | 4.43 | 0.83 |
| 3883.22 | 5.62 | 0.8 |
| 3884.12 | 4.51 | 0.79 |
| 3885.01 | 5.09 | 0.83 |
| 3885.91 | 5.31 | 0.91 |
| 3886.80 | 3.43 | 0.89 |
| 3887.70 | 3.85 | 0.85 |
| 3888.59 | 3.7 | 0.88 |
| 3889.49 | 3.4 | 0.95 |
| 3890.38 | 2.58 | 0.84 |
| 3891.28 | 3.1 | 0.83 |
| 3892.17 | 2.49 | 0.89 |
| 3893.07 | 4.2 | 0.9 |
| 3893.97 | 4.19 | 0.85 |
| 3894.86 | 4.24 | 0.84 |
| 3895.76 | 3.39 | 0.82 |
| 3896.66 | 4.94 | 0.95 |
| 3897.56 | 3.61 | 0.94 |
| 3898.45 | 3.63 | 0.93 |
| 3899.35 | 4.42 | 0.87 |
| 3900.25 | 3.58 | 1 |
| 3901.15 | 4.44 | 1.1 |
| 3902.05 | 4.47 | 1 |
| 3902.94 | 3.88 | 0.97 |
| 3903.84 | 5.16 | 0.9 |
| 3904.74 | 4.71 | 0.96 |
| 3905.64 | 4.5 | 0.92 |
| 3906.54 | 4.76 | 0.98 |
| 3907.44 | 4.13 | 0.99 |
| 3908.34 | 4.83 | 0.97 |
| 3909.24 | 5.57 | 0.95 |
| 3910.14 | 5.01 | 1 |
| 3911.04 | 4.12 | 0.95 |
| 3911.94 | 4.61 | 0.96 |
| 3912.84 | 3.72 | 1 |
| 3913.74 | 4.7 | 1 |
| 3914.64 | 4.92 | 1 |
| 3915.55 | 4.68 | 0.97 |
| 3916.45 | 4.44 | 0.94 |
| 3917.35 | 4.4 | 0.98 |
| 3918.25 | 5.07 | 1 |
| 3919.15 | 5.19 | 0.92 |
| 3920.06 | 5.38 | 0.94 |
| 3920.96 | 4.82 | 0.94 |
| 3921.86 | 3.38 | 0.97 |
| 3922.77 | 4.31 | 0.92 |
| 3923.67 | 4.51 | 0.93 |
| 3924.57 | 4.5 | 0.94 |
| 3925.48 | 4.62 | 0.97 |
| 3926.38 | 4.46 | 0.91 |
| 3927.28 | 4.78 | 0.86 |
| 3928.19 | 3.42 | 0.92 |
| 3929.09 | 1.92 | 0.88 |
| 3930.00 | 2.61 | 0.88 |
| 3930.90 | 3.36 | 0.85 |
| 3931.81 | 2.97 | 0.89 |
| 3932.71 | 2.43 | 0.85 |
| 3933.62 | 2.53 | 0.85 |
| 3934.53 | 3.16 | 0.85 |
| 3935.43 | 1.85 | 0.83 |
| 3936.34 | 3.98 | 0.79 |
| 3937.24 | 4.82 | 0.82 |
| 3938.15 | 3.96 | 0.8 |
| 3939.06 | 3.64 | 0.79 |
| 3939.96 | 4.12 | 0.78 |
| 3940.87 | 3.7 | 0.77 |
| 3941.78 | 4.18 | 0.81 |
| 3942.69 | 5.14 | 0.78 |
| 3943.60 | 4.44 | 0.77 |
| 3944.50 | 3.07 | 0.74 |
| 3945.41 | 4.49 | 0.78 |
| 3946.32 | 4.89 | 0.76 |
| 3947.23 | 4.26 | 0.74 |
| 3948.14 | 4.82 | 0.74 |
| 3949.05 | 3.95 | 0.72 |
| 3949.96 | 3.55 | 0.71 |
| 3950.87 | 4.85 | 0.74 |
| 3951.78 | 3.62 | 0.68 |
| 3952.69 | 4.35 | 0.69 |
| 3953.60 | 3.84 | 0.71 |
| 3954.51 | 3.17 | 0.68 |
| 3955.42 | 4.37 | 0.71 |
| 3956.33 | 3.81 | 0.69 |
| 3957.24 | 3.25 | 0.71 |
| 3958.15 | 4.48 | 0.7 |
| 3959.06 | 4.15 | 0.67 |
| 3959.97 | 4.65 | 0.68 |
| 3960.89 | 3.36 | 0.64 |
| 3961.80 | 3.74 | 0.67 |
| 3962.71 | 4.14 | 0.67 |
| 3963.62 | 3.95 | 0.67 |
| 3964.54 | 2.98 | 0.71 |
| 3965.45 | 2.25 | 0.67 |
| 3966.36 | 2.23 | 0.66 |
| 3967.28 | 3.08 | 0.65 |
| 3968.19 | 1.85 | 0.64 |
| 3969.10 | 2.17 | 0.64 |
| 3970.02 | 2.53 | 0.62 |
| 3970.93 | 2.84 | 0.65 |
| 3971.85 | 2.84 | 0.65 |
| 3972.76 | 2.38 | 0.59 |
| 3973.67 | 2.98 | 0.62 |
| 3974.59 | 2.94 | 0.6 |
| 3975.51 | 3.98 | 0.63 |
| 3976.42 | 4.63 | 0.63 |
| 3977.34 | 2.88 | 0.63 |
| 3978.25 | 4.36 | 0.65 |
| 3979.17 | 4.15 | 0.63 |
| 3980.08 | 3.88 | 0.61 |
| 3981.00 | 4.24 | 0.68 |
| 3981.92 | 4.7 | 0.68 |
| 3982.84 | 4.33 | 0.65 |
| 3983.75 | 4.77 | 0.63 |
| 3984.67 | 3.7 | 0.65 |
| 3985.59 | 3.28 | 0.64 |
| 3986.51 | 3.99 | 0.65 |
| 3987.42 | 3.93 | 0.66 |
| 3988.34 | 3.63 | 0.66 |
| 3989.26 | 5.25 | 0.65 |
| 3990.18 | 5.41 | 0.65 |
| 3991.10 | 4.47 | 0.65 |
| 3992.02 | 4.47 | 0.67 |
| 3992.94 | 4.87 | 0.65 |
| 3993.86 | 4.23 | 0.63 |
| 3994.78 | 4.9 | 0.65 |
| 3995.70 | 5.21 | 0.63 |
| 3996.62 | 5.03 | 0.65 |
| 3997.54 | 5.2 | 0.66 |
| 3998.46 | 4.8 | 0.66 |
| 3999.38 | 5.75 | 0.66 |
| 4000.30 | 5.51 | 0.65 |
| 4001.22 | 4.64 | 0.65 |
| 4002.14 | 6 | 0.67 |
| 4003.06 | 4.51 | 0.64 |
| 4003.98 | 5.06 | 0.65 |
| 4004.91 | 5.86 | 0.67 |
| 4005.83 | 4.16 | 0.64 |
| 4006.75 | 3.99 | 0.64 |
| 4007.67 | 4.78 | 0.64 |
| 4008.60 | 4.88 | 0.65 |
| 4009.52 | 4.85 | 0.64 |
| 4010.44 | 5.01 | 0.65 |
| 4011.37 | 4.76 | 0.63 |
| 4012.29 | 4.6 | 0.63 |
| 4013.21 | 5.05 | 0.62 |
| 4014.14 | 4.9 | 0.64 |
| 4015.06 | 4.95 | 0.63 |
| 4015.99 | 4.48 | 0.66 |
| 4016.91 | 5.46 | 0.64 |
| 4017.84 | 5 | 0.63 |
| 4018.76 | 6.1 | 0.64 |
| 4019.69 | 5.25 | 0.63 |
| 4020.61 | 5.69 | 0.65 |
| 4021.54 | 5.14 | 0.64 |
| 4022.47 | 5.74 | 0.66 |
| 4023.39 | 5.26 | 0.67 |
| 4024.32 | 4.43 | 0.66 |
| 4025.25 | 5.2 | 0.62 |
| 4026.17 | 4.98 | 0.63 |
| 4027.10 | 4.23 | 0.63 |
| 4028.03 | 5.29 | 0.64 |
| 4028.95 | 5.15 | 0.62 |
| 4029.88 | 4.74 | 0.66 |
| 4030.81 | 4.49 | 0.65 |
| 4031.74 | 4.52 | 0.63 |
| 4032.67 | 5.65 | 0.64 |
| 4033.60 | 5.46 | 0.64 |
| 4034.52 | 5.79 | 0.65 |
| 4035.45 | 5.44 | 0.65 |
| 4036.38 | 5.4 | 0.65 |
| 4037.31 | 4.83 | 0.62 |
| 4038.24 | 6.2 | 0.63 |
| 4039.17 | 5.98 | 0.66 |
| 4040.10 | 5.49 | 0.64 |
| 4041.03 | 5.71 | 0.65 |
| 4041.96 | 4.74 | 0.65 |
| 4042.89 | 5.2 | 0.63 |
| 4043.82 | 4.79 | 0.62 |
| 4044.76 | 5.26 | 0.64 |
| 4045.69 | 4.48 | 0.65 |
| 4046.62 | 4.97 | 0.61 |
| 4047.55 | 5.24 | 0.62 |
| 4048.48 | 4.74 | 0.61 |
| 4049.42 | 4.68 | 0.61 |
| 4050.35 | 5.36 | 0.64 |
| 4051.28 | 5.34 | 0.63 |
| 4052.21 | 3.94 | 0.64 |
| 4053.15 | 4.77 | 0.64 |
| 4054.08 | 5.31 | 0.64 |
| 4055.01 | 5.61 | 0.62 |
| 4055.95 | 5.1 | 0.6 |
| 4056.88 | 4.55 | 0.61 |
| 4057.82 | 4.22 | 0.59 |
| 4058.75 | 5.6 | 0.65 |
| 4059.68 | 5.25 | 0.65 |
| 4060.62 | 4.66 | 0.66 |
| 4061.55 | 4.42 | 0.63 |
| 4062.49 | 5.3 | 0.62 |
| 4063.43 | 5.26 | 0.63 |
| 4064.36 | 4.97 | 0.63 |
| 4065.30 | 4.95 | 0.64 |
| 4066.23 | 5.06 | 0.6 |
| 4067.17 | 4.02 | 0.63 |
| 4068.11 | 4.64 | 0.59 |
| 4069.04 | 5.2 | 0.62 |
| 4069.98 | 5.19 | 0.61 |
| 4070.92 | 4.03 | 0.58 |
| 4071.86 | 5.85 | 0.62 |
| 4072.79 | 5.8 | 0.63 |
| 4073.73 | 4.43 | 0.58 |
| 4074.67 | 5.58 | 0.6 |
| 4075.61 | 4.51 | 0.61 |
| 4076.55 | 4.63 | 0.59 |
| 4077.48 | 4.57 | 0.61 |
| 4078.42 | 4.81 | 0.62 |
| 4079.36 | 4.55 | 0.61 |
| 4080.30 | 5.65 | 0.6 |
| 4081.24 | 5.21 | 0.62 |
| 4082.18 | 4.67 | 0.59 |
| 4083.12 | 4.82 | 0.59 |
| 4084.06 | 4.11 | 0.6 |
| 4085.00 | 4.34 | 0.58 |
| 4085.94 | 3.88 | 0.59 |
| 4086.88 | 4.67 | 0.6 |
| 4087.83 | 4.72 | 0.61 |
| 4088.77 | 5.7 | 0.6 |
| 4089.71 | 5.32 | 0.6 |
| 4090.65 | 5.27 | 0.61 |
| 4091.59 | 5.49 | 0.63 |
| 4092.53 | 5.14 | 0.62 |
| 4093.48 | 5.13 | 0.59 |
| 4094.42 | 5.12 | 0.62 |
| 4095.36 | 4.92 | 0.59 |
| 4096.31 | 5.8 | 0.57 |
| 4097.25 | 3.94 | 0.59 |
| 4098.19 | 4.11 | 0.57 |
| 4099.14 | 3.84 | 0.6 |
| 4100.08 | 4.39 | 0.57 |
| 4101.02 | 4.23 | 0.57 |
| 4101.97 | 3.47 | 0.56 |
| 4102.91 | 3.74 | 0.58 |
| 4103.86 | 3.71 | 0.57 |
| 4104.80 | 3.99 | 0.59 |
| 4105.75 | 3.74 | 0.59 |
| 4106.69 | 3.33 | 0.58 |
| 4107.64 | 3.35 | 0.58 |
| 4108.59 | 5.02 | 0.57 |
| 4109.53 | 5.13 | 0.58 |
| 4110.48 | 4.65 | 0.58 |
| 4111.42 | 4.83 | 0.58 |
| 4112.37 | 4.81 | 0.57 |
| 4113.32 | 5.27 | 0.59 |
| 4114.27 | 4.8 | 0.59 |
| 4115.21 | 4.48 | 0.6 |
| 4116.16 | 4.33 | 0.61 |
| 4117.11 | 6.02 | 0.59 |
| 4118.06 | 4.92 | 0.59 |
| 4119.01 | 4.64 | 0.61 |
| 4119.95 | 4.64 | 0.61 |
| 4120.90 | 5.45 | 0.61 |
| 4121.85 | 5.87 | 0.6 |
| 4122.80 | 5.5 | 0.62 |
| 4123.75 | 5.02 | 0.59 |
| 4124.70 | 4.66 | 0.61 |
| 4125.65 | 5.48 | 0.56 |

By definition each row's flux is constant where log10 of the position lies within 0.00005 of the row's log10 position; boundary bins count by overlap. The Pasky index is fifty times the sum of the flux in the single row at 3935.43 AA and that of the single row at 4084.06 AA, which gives 298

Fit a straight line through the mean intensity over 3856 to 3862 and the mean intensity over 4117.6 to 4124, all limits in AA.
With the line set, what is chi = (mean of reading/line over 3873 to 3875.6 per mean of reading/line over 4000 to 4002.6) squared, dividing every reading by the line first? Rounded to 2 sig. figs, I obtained 0.77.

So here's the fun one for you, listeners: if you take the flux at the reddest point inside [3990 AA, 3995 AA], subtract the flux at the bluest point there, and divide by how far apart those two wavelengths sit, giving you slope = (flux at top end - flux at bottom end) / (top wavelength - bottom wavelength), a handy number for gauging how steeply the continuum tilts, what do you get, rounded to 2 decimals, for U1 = -0.11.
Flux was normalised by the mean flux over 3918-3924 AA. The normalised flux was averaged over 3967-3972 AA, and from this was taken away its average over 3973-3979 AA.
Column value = -0.23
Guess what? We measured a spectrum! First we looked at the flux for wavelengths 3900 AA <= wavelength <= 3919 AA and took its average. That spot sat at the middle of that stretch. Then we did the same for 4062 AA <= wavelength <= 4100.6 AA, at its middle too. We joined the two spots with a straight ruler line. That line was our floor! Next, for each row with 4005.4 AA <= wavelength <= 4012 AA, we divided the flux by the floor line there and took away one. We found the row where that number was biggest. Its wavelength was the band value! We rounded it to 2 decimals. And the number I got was 4010.44 AA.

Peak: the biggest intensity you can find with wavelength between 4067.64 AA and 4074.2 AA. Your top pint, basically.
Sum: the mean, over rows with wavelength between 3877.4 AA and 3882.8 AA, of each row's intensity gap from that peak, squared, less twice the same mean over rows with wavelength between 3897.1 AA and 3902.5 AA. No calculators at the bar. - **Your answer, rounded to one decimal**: -3.0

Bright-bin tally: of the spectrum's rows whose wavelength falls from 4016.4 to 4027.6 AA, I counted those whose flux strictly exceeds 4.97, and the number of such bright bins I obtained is 10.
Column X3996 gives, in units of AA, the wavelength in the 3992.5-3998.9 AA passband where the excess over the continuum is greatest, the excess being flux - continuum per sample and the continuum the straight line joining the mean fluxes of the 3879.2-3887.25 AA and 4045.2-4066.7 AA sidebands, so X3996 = 3995.70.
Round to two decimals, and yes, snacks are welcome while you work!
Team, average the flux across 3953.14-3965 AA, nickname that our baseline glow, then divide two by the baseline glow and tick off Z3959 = 0.52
